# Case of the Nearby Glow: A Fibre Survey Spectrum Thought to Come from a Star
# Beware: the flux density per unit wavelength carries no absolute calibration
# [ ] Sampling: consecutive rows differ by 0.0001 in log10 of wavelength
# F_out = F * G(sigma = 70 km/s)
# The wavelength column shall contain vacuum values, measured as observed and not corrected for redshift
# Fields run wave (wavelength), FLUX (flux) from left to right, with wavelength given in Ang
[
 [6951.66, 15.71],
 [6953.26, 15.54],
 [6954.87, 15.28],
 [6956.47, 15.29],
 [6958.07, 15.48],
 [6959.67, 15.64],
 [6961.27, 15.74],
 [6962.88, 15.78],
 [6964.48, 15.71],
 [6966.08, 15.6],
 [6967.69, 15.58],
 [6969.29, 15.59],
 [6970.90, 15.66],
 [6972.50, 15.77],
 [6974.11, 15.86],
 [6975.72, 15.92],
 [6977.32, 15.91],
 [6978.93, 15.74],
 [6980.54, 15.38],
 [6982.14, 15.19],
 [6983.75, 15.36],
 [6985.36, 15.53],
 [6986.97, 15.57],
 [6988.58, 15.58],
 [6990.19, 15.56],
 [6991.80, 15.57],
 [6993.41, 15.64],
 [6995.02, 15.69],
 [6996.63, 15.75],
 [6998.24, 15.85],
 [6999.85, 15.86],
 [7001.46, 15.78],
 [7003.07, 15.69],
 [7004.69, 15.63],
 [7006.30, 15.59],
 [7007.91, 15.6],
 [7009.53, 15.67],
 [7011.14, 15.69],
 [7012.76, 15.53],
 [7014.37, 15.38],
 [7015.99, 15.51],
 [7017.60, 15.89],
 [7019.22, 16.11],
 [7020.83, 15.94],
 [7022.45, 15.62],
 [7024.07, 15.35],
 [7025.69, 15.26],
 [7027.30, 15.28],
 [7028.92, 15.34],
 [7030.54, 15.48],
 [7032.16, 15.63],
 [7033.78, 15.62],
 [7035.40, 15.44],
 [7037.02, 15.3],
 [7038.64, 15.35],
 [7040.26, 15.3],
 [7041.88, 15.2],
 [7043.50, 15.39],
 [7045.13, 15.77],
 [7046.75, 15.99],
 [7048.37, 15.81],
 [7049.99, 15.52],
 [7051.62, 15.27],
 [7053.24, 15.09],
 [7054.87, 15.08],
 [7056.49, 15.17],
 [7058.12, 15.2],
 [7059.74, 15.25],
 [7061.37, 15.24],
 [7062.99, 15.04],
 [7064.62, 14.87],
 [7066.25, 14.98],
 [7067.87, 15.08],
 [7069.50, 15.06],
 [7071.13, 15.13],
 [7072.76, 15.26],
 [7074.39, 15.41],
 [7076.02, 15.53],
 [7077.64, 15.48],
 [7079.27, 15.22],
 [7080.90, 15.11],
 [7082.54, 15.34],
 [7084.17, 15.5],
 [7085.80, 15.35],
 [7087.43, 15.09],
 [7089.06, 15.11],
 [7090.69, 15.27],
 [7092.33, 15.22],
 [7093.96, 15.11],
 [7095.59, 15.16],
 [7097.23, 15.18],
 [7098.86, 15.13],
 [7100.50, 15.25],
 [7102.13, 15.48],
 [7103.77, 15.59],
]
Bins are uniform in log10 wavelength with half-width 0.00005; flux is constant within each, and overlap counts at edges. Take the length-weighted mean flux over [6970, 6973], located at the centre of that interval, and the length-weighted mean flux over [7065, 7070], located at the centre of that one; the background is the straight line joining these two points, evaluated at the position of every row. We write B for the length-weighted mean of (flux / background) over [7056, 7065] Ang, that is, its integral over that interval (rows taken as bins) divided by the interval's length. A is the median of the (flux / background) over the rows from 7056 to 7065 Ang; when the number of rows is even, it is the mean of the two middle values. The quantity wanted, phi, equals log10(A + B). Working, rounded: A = 1.006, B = 1.004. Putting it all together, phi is 0.303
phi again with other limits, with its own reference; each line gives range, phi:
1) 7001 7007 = 0.306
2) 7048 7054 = 0.308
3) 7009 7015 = 0.306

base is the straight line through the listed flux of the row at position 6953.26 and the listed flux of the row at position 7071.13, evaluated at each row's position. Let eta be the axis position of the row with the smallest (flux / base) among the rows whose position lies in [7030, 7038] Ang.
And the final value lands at 7037.02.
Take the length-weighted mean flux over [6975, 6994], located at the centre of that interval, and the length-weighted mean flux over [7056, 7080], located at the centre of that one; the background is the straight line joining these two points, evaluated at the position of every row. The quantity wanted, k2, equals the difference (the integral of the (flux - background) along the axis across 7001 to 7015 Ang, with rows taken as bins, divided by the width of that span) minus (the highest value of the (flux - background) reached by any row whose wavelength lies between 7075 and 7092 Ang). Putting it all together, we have -0.23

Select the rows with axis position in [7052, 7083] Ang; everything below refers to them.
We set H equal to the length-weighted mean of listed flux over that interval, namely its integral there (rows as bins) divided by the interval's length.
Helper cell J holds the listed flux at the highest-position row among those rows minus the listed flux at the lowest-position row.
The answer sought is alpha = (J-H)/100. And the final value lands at -0.149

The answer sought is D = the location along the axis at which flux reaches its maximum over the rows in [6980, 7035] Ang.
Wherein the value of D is 7019.22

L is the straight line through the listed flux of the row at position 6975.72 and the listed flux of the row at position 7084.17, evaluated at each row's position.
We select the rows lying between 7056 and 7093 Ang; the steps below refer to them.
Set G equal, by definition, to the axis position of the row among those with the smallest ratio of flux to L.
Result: 7064.62 Ang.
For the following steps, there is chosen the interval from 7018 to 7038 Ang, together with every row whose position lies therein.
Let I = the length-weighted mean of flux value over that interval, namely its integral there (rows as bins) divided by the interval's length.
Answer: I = 15.5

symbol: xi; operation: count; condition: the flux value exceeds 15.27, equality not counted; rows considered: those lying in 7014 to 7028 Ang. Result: 8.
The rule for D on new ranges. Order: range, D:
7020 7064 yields 7046.75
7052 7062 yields 7059.74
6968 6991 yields 6975.72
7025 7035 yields 7032.16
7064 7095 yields 7076.02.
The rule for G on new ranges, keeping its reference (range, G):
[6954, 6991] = 6954.87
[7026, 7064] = 7062.99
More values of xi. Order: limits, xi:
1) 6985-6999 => 9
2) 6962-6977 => 9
